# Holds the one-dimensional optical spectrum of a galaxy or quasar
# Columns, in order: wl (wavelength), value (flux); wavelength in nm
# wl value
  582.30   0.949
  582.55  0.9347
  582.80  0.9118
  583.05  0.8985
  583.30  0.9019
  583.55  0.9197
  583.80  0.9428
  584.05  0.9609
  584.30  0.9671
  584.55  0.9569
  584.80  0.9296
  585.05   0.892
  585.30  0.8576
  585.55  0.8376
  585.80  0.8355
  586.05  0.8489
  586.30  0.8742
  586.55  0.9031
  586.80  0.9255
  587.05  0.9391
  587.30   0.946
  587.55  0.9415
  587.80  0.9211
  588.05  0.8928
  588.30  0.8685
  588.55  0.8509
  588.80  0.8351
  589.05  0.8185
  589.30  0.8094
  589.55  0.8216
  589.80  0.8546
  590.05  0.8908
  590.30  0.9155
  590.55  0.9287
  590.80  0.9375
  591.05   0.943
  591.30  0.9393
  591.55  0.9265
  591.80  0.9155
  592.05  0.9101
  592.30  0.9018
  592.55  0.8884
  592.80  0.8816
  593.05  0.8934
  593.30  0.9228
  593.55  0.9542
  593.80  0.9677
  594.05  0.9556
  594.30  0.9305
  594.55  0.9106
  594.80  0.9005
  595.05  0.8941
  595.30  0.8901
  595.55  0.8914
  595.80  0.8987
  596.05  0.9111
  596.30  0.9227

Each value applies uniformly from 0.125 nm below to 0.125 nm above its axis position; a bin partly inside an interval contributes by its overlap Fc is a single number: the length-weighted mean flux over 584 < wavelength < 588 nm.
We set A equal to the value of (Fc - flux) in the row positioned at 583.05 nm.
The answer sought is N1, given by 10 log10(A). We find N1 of -21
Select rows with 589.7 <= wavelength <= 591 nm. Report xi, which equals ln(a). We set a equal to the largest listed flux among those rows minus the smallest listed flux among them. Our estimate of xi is -2.49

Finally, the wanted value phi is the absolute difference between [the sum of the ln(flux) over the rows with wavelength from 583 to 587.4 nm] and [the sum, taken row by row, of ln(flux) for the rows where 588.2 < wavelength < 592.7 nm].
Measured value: 0.4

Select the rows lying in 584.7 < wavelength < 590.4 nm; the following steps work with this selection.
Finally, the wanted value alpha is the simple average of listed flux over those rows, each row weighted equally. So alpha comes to 0.879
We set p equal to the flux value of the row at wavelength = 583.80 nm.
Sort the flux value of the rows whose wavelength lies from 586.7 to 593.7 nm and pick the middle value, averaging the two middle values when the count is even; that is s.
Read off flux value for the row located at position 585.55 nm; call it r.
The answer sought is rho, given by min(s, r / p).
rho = 0.888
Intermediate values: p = 0.9428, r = 0.8376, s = 0.913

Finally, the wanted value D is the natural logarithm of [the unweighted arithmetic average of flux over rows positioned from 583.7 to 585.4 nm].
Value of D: -0.07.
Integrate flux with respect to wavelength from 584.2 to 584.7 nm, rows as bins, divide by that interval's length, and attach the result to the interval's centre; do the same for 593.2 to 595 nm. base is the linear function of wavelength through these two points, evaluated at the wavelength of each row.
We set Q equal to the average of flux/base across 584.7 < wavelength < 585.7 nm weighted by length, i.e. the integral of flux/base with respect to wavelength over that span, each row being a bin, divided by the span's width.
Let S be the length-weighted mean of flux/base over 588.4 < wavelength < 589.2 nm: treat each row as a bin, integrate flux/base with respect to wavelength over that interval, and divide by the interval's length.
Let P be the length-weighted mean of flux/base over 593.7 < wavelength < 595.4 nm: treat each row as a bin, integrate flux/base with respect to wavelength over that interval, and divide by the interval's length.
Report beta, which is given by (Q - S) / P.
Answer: 0.03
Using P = 0.988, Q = 0.92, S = 0.881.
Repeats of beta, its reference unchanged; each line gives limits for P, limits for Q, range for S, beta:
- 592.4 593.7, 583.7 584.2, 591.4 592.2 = 0.01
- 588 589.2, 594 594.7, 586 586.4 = 0.10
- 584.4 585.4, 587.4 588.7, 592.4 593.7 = -0.03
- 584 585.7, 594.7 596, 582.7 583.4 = 0.03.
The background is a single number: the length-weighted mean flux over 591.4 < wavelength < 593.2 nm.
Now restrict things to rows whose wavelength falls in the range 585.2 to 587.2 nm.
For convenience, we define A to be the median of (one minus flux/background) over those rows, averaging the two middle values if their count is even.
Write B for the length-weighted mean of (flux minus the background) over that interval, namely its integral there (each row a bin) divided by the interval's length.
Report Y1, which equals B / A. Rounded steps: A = 0.041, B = -0.02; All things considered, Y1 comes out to -0.6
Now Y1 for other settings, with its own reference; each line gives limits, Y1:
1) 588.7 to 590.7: -0.7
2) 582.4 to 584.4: -1.0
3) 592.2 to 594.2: -1.8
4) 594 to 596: 1.0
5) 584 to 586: 0.3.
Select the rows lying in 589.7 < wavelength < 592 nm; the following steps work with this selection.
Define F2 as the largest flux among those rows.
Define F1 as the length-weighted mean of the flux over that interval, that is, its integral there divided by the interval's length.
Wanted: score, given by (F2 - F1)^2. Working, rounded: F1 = 0.917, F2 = 0.943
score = 0.0007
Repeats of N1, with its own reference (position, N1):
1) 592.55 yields -17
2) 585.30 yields -13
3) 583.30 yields -23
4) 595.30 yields -18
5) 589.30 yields -10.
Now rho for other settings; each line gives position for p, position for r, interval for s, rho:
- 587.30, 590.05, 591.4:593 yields 0.906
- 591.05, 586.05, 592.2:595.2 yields 0.900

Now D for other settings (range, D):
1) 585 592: -0.12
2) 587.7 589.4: -0.15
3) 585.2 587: -0.14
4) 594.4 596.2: -0.11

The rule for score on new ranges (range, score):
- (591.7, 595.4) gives 0.0028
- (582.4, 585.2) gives 0.0015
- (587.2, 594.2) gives 0.0044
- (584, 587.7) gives 0.0036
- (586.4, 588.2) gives 0.0005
